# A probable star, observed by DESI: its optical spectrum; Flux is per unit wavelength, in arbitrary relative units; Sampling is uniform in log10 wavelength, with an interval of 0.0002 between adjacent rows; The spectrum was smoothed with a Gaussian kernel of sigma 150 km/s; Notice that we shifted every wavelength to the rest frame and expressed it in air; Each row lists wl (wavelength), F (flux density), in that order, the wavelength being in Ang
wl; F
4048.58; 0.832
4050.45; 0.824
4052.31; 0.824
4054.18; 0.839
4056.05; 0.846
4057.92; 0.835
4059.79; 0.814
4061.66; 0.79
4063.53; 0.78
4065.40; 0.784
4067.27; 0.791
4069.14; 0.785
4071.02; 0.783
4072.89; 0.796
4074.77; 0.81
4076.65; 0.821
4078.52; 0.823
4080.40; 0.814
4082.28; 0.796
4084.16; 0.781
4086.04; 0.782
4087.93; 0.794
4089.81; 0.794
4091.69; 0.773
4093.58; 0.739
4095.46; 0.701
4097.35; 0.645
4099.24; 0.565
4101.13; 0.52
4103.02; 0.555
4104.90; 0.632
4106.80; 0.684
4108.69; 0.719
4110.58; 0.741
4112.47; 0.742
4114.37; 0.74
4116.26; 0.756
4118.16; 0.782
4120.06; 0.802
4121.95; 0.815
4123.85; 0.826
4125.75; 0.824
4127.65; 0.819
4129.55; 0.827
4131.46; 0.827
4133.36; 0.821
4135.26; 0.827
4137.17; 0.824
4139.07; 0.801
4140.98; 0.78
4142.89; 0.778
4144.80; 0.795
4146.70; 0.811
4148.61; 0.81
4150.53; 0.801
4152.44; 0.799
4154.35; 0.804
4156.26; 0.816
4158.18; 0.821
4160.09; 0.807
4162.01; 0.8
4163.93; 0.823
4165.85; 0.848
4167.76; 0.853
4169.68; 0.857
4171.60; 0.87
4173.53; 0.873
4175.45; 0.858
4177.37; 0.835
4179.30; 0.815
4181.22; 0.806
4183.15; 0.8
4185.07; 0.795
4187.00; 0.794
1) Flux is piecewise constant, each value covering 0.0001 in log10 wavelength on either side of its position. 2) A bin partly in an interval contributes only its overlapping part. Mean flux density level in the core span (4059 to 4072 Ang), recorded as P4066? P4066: 0.79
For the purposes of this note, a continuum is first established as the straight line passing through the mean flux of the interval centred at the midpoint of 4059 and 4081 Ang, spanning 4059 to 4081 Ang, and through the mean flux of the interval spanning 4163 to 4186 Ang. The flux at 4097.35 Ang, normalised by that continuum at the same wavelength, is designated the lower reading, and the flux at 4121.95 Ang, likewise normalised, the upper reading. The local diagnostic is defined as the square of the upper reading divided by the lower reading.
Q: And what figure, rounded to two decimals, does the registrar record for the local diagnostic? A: 1.25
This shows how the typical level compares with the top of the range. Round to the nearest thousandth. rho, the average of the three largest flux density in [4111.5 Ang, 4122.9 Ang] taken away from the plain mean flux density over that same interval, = -0.027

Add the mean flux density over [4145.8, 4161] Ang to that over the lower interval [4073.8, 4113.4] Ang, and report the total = 1.53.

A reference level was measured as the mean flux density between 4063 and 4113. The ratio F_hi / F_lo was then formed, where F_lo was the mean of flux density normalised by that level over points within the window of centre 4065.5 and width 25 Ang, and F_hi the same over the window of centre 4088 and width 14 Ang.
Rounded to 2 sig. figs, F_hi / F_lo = 0.97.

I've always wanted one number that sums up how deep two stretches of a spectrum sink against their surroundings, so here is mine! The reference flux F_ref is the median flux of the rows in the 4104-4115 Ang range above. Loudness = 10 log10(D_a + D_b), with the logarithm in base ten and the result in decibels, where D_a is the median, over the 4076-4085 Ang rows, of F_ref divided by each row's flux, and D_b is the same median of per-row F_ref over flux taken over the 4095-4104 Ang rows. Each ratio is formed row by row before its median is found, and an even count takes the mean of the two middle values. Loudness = 3.4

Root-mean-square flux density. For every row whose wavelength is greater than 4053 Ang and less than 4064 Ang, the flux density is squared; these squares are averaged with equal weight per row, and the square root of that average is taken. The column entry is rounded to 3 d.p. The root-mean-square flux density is 0.818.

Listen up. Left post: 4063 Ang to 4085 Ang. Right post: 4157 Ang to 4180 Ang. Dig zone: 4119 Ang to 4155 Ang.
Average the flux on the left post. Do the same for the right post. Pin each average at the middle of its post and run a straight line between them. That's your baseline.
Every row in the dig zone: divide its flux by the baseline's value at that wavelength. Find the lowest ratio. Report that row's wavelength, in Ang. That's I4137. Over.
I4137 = 4142.89 Ang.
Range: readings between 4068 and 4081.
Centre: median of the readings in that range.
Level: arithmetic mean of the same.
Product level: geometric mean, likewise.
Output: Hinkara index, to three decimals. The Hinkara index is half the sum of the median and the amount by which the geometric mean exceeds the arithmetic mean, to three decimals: 0.405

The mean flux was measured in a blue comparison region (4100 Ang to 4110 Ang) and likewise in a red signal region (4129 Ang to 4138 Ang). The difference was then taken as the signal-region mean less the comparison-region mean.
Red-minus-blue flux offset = 0.20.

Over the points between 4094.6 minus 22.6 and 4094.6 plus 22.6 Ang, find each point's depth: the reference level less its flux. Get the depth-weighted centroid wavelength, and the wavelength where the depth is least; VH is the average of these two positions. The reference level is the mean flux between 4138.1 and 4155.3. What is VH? 4091.0 Ang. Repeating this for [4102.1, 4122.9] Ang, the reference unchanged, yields 4114.5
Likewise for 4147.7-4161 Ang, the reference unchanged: 4156.9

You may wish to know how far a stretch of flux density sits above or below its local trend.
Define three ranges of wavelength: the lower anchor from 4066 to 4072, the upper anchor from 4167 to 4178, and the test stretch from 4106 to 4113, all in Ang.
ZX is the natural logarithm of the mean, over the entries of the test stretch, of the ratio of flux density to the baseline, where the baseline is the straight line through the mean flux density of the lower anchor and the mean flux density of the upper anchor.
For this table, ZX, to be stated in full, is -0.12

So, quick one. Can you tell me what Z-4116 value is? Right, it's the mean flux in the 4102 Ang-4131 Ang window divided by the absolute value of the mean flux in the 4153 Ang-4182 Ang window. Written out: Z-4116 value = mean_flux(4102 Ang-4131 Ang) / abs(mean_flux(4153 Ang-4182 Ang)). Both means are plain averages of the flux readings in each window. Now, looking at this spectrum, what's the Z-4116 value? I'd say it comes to 0.90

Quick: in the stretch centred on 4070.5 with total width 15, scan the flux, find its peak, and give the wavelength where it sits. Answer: 4076.65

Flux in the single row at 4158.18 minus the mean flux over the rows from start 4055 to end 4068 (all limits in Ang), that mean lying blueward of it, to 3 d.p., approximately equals 0.015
